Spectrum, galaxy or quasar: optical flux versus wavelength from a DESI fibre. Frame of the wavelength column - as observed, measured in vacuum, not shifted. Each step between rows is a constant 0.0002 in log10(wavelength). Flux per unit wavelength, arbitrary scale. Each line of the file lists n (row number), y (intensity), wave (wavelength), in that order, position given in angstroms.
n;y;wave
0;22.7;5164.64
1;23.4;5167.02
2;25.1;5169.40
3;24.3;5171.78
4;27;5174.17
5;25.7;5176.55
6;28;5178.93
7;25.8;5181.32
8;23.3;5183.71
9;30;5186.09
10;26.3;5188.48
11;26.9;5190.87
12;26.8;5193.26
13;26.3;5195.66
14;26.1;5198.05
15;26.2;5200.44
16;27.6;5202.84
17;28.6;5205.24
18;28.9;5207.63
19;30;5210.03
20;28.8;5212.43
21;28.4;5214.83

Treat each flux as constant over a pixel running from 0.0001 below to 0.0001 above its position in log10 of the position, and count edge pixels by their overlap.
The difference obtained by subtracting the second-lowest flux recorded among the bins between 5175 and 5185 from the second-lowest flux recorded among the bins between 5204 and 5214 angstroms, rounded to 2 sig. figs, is 3.1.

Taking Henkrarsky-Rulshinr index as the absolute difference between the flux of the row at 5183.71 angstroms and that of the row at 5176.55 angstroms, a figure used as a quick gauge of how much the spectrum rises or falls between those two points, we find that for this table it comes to 2.4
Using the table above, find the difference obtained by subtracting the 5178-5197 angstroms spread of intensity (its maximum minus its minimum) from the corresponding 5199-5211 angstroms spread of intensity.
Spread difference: -3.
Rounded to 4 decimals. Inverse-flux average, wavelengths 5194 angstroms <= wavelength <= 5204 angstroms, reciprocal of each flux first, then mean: 0.0377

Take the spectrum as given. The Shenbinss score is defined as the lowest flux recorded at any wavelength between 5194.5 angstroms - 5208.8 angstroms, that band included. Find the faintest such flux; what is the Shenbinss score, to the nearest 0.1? 26.1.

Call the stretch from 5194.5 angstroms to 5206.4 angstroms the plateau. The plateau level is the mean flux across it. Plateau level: 27.0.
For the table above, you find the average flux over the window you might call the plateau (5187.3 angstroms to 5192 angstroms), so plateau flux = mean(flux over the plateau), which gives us 26.60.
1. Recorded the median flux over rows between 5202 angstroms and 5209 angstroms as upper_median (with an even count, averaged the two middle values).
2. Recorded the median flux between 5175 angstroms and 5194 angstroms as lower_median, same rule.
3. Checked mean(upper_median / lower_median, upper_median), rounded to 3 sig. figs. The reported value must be 14.8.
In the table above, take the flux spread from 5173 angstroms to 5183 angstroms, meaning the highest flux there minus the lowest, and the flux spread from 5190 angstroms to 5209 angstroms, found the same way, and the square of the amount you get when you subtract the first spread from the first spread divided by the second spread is 2.2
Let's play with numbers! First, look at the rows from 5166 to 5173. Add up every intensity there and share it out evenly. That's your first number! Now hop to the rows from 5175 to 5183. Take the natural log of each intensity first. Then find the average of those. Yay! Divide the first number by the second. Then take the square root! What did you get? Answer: 2.72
